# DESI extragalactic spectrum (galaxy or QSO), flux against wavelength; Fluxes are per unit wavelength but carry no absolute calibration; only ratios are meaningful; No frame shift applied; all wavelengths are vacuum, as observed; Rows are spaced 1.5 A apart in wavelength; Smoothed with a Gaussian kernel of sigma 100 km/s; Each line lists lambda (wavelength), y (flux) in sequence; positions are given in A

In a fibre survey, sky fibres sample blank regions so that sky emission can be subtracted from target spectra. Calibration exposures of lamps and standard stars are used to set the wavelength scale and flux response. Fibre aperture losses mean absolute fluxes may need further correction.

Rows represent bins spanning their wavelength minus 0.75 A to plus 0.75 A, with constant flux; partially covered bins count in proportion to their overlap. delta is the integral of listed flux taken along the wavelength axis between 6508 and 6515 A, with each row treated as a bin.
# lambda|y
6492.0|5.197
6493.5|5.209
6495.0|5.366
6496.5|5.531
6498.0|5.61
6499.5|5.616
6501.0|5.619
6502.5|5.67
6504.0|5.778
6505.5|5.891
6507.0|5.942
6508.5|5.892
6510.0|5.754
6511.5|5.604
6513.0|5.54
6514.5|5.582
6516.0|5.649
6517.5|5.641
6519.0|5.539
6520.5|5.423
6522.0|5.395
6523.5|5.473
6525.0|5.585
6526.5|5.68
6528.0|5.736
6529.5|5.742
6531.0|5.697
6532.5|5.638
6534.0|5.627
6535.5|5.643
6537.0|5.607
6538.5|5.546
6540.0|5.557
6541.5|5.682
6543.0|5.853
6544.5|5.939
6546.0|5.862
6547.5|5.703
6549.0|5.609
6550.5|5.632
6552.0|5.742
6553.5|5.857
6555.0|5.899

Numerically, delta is 39.7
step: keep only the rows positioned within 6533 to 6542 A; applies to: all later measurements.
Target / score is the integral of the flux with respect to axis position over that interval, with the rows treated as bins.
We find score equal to 50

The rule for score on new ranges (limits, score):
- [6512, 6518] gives 34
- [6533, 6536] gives 17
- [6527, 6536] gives 51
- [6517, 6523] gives 33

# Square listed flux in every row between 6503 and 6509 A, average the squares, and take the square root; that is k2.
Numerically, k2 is 5.88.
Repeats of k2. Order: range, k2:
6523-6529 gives 5.62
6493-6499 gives 5.43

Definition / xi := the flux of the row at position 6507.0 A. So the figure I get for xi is 5.942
